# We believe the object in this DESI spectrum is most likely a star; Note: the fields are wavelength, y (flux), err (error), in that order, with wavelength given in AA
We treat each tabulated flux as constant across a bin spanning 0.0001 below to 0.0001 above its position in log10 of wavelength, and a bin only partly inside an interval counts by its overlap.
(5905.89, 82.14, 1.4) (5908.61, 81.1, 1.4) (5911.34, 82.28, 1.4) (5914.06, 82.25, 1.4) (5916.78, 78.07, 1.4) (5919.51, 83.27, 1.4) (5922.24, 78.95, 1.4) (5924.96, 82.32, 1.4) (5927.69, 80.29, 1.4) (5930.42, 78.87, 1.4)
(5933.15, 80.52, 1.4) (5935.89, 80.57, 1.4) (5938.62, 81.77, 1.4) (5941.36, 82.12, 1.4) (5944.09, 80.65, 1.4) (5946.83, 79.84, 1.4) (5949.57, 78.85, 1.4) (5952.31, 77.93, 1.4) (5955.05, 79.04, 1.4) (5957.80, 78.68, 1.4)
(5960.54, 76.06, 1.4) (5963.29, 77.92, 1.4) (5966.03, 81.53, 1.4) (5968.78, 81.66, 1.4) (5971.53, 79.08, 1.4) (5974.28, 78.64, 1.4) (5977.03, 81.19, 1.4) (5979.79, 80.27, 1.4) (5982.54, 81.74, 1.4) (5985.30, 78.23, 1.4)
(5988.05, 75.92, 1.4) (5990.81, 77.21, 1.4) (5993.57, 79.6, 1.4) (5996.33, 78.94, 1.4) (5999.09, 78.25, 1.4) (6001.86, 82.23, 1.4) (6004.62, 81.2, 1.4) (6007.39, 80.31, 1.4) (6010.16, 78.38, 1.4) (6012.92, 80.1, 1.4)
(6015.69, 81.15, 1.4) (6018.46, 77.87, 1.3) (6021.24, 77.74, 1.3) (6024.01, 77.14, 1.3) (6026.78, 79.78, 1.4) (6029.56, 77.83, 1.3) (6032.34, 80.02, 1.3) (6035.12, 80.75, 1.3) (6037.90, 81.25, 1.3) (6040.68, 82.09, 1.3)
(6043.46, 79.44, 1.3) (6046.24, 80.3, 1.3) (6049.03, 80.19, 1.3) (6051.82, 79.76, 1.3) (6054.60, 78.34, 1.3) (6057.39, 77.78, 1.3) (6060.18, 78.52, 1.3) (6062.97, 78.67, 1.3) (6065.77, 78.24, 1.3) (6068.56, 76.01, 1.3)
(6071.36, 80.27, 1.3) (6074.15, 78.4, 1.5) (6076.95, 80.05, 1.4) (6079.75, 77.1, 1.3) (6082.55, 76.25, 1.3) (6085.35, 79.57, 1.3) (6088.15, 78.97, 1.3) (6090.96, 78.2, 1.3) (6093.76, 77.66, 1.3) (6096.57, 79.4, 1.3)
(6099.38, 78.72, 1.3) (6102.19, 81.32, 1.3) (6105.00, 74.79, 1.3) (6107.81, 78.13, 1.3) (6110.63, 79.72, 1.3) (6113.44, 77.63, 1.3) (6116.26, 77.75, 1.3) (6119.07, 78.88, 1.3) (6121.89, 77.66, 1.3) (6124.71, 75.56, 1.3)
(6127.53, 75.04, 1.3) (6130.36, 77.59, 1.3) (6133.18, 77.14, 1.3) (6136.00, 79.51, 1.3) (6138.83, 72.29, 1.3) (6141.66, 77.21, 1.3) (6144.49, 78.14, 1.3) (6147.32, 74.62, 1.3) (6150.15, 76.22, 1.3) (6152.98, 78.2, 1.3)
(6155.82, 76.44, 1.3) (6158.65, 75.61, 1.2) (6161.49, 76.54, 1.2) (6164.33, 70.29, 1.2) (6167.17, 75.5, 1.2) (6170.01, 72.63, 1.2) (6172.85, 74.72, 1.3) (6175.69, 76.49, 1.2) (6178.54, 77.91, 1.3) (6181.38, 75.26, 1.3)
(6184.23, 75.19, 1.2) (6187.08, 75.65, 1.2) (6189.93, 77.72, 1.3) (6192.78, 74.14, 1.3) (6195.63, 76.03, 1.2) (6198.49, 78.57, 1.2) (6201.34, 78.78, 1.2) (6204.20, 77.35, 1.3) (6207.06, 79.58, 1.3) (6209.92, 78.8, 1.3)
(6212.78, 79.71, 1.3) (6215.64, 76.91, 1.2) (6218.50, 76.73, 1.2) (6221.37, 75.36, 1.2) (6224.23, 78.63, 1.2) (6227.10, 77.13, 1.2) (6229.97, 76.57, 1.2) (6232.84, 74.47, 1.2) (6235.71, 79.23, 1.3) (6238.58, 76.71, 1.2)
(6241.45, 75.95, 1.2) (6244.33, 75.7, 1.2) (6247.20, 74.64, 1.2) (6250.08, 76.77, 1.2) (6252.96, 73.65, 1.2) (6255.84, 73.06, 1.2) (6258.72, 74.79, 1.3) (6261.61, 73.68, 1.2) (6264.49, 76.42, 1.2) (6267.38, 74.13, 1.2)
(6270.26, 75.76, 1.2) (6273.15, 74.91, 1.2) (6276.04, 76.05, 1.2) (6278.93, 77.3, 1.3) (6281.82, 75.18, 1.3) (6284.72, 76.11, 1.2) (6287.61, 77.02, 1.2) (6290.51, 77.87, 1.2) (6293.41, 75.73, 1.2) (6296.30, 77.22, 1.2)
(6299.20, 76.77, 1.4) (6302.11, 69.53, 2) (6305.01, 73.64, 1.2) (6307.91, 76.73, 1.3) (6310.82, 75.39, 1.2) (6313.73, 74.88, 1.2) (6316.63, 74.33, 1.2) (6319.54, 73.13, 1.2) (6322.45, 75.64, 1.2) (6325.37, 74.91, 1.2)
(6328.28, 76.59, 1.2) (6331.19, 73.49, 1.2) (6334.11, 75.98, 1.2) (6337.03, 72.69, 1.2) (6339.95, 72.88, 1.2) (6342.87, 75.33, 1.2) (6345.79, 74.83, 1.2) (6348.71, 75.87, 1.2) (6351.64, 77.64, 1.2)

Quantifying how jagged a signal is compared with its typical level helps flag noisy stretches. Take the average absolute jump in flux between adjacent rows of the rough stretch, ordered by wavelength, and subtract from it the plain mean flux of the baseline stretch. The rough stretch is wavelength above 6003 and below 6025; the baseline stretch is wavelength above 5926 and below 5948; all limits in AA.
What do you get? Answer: -79.2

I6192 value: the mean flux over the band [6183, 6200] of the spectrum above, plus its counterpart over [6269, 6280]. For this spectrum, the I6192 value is 152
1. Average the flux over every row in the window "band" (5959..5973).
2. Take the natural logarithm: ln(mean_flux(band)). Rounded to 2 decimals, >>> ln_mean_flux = 4.37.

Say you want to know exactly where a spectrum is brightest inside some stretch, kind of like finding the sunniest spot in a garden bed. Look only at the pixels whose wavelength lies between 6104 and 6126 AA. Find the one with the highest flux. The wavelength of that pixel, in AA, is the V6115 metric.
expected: 6110.63 AA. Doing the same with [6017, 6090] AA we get 6040.68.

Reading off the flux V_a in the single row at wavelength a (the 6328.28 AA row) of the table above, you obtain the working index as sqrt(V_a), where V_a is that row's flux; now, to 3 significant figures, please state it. 8.75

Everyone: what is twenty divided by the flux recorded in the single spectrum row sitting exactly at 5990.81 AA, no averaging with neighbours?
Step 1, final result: 0.259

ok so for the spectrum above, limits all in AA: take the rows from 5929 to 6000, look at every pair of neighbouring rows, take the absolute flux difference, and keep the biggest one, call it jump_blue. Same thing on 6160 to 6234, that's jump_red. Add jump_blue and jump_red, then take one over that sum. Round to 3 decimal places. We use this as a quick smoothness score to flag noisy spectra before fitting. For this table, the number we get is 0.101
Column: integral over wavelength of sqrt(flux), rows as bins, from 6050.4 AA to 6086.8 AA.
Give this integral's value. 322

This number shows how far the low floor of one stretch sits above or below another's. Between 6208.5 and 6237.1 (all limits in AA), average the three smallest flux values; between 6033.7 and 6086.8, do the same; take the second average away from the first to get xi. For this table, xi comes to -1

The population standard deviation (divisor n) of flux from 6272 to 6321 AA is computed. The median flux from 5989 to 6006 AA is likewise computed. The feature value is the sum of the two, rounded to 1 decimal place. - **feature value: 81.2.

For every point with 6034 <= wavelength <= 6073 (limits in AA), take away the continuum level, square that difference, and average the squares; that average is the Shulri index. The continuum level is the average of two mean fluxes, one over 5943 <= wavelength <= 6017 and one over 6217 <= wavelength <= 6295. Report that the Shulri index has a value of 5.3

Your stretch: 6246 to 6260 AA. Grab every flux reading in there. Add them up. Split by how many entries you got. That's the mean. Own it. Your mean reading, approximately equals 74.6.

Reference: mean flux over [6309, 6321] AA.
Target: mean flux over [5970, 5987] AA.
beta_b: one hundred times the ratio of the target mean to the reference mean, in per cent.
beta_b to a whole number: 107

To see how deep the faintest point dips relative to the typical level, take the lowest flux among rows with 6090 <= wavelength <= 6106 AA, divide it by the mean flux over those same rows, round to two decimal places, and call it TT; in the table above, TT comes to 0.95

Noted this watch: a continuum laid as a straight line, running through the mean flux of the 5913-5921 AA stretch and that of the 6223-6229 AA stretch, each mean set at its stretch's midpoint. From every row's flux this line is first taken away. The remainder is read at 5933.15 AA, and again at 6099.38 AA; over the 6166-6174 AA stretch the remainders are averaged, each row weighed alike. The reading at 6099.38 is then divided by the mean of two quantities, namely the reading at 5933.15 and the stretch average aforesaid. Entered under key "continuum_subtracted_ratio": 0.2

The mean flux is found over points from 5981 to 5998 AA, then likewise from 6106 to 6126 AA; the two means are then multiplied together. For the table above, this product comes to 6124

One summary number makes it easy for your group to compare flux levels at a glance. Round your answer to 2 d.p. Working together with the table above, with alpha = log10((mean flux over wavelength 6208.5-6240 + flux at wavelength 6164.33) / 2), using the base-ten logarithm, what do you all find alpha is 1.87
